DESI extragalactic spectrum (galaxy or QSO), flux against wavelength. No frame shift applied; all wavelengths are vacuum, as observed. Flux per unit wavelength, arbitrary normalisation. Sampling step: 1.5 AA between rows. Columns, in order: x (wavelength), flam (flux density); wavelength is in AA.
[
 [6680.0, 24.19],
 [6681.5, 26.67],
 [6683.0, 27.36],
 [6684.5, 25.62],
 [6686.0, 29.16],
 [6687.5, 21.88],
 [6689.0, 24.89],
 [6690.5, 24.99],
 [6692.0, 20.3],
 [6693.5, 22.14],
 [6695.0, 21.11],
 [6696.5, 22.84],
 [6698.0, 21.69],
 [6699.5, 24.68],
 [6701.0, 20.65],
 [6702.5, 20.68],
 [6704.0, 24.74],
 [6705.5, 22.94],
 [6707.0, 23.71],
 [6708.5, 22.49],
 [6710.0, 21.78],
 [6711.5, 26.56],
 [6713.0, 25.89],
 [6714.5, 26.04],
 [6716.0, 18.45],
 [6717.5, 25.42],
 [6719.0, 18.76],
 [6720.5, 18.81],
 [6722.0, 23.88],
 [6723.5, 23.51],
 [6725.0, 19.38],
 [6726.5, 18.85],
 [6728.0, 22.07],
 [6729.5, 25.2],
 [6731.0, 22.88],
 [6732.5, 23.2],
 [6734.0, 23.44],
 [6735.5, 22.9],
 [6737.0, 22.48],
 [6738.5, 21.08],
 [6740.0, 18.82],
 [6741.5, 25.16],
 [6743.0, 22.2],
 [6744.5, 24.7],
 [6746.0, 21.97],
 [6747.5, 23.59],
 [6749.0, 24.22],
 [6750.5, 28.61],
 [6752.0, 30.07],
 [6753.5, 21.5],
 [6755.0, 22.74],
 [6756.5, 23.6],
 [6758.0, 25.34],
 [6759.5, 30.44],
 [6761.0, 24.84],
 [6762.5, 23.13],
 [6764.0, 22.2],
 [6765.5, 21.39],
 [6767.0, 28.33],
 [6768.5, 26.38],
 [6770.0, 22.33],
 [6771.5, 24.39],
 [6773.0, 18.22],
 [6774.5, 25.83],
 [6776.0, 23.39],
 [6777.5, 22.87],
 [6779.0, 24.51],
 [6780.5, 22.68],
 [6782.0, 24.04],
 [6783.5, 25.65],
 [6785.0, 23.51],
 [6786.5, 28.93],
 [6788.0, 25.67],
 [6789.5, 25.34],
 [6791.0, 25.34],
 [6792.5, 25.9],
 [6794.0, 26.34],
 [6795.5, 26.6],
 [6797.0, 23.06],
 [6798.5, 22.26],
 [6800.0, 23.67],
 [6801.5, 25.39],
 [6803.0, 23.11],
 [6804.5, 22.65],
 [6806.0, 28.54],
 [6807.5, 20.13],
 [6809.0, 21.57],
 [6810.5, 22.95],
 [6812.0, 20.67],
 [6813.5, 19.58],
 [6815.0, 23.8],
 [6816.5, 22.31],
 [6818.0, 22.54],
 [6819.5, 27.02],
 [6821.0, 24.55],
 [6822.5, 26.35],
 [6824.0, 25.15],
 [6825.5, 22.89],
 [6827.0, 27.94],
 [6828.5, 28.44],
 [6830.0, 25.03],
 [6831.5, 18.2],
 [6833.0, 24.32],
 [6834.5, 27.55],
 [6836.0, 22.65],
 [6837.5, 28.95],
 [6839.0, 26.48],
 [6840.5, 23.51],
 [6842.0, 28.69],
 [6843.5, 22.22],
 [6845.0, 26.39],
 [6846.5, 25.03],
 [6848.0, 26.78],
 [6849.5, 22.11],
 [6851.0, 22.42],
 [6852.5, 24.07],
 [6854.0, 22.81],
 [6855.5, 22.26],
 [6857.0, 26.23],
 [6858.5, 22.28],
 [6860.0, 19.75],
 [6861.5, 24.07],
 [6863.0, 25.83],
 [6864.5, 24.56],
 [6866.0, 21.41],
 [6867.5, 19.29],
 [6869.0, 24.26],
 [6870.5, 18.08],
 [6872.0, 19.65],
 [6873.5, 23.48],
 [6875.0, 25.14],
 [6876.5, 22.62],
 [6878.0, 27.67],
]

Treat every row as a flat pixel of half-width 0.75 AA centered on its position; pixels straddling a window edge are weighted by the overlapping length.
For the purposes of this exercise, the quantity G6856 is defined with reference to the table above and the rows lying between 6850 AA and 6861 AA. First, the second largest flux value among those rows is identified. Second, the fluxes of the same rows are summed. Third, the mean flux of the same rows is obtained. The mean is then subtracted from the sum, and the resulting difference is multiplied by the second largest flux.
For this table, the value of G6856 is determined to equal 3297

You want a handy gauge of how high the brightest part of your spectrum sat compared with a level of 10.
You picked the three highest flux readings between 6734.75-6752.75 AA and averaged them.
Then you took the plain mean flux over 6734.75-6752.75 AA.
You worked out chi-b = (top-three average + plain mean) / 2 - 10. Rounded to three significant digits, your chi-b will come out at 15.9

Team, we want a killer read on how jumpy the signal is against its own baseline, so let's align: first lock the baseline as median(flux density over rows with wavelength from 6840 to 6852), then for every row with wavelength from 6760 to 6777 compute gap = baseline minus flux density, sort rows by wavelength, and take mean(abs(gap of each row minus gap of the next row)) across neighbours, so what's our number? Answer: 3.5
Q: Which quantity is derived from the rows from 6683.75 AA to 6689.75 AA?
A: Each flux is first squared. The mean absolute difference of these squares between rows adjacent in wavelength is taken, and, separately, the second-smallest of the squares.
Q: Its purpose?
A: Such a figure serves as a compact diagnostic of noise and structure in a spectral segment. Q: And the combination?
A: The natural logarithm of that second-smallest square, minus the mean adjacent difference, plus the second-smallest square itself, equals 391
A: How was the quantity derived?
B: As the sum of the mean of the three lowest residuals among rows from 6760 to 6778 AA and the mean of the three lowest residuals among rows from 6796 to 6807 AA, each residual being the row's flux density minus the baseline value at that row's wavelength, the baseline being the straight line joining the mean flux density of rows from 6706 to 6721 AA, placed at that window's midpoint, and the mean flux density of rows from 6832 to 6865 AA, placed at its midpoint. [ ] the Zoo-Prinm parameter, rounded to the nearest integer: -4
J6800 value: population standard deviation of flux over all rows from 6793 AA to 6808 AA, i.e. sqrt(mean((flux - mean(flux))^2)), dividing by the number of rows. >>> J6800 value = 2.37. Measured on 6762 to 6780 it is 2.50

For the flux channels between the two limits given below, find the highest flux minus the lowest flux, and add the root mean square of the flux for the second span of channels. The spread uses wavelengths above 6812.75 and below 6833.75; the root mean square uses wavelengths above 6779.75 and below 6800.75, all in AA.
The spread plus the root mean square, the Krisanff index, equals 35.2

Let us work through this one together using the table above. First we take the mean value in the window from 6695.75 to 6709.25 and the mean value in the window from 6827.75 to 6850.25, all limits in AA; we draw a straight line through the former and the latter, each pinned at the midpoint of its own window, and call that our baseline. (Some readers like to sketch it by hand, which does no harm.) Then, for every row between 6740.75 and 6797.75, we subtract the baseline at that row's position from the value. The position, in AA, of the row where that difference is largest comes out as 6759.5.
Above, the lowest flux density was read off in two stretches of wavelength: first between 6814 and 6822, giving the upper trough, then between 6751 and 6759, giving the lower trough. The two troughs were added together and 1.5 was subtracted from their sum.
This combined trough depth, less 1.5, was 42.3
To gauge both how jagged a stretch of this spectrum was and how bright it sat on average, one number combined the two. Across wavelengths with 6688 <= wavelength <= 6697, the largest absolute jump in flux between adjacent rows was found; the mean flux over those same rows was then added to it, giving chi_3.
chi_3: 27.4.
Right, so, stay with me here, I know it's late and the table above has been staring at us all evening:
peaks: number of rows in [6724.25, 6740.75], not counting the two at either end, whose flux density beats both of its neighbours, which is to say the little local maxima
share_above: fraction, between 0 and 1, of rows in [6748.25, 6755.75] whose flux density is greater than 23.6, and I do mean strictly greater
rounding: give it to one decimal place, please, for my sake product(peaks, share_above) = 1.2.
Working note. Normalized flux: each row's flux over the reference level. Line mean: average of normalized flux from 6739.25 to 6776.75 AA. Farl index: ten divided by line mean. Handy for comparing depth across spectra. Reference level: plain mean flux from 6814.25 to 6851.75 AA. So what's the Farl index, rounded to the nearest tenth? 10.3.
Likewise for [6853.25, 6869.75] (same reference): 10.8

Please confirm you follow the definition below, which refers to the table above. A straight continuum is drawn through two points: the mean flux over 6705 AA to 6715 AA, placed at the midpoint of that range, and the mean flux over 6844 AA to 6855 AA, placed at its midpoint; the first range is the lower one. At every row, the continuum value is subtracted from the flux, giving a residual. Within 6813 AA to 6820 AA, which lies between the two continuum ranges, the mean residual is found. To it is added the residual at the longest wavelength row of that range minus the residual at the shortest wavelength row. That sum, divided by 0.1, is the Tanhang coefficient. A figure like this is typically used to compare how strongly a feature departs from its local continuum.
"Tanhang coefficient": 63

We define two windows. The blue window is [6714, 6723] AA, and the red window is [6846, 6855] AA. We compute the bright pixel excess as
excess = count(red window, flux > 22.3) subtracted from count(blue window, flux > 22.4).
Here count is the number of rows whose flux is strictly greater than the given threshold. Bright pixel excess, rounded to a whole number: -2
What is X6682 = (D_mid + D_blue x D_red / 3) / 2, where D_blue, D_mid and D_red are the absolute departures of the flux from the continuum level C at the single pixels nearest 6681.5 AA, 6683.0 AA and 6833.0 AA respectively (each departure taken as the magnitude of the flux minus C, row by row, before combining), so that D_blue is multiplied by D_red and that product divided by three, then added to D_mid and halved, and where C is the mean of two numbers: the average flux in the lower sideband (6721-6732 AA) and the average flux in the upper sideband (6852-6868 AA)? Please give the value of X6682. 4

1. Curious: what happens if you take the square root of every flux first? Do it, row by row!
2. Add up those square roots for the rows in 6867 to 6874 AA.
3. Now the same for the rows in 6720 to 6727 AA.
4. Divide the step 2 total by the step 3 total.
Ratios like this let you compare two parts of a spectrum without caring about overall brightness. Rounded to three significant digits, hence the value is 1.00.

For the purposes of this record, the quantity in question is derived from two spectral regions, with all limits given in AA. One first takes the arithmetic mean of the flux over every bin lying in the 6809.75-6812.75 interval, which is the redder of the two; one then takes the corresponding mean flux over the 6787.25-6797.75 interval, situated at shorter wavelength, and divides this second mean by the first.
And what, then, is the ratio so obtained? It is 1.17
